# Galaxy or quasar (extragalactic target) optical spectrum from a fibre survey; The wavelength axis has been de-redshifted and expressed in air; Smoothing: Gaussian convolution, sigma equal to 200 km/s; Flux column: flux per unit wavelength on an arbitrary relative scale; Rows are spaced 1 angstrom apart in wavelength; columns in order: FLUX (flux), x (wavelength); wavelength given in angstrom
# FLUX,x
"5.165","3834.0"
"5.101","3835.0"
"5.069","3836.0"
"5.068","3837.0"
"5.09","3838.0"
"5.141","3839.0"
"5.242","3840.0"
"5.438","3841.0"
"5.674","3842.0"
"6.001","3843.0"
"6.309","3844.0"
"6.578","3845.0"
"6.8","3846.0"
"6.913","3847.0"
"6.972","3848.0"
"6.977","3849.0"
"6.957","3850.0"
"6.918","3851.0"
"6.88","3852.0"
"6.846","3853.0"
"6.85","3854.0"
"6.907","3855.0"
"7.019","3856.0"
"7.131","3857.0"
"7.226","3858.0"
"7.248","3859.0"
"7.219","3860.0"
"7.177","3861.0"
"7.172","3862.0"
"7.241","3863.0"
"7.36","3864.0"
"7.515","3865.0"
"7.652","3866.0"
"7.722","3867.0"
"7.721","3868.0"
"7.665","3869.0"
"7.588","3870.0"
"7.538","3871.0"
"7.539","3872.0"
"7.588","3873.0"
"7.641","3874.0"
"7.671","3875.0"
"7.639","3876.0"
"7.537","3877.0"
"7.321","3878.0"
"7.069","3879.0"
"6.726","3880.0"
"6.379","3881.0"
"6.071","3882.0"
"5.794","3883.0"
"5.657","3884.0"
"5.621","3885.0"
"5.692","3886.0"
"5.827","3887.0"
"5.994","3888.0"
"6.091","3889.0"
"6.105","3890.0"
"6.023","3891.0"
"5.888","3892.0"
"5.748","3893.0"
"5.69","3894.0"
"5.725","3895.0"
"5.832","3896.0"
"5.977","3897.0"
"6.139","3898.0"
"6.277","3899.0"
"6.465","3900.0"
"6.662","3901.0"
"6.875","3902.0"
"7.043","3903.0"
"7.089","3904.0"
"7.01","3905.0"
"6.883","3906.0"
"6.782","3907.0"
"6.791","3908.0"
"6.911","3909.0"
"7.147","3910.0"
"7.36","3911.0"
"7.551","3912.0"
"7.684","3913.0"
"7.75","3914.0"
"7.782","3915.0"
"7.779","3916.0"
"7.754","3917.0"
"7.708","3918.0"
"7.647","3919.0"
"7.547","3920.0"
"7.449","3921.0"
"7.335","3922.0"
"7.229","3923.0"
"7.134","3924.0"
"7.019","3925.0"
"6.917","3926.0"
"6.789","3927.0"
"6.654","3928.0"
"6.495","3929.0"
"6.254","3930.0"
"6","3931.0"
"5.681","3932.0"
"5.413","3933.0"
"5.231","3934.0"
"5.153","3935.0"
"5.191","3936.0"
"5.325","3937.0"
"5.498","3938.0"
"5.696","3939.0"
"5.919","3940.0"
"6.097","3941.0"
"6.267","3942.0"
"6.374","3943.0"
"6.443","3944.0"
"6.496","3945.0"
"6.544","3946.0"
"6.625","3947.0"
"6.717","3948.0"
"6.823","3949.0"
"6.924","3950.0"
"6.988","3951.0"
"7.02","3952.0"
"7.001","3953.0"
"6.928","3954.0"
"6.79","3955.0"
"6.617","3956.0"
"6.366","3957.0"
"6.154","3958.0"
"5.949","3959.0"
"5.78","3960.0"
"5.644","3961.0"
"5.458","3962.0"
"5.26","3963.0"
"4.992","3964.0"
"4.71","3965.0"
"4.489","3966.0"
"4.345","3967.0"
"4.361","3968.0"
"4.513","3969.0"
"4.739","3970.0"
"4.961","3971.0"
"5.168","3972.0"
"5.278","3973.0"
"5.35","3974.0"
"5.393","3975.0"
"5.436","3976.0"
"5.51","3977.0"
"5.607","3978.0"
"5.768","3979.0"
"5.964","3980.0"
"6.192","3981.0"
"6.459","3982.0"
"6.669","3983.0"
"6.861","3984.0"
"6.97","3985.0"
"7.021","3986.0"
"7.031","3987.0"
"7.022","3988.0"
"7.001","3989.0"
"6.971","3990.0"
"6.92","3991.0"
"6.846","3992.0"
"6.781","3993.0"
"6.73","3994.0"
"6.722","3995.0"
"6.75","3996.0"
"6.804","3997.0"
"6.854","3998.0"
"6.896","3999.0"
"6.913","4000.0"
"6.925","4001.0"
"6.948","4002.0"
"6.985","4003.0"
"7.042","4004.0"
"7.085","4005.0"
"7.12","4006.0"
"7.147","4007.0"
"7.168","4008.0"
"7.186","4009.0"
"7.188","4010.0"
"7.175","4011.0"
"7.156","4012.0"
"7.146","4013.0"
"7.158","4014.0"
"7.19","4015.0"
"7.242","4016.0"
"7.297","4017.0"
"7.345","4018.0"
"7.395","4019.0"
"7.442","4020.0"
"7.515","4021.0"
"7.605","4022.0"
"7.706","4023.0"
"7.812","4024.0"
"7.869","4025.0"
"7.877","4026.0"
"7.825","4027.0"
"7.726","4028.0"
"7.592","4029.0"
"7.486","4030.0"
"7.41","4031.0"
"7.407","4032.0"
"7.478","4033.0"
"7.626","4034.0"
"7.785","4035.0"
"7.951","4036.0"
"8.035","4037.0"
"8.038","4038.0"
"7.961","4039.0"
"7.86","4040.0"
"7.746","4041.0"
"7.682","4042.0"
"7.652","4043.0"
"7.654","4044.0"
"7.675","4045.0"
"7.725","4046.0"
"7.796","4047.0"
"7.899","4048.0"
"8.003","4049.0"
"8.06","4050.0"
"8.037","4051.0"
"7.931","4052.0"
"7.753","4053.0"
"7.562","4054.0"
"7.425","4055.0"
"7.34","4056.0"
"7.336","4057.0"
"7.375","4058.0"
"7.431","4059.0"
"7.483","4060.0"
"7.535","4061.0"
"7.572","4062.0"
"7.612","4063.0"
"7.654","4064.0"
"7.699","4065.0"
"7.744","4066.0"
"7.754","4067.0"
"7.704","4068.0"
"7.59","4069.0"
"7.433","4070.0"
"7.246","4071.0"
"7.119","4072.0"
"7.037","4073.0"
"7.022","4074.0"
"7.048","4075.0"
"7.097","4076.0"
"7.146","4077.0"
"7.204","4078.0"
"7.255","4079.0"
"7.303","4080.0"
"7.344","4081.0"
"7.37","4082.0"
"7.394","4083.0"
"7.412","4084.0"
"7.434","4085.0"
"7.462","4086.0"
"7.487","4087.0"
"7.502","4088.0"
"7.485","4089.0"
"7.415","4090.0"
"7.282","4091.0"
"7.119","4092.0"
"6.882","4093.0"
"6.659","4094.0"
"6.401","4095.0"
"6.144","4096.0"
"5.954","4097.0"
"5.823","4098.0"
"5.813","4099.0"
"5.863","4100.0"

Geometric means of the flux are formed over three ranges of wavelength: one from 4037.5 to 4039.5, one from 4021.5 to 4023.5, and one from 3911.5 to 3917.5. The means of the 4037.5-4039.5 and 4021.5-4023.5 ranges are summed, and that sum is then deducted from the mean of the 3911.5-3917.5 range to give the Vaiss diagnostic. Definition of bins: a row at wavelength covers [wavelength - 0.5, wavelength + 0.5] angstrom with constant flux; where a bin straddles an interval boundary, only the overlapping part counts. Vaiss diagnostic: -7.94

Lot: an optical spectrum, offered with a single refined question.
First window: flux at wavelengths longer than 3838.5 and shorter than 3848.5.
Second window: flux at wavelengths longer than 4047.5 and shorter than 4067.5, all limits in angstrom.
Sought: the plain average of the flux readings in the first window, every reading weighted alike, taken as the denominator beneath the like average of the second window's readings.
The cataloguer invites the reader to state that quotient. 1.25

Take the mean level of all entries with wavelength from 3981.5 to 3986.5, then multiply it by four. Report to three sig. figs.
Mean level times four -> 27.2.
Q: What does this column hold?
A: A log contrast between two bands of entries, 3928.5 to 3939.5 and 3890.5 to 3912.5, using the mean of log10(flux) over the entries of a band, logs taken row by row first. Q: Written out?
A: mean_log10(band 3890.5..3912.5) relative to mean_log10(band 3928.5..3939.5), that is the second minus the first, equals 0.06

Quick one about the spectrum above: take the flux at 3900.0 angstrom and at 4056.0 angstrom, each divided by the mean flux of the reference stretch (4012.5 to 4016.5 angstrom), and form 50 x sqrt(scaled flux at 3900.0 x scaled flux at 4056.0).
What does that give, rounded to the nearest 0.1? 47.9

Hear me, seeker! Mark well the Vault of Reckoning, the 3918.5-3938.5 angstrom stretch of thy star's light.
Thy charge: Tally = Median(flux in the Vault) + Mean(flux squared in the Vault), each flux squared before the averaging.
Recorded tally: 48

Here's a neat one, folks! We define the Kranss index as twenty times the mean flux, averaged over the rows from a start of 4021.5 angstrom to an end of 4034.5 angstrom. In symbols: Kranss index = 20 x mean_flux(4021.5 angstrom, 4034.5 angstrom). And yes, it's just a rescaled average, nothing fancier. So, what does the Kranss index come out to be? 153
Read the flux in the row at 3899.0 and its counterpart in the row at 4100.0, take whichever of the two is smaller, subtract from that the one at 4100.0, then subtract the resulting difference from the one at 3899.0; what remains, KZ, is 6.28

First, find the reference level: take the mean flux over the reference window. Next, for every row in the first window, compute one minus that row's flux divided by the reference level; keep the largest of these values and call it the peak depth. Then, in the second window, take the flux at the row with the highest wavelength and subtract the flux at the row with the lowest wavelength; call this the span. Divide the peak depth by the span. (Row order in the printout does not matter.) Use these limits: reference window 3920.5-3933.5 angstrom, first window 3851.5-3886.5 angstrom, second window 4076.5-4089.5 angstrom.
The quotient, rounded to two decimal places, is 0.45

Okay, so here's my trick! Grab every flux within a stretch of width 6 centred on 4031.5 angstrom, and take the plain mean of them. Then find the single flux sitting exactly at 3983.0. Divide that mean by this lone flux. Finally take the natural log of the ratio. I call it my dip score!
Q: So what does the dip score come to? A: 0.12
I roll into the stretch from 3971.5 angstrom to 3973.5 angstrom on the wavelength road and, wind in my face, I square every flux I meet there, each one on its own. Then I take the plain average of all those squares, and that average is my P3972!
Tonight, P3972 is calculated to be 27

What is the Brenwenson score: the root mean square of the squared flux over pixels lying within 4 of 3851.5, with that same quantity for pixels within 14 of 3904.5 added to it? 95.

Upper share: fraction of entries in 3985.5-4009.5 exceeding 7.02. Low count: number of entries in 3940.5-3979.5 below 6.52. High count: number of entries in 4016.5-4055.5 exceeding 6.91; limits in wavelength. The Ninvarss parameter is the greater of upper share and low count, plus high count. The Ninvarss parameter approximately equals 67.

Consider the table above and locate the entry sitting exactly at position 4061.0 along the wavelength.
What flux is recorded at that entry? 7.535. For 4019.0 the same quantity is 7.395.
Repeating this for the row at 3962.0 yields 5.458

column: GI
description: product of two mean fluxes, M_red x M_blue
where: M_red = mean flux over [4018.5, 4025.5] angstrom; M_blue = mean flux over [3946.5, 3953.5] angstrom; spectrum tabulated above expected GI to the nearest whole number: 52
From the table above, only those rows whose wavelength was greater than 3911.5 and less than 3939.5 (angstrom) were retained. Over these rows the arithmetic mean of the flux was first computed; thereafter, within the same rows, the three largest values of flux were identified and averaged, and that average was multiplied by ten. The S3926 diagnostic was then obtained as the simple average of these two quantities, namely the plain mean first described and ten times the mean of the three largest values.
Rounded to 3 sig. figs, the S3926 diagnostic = 42.2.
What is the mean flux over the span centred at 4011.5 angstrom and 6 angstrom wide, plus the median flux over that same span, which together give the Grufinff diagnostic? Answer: 14.3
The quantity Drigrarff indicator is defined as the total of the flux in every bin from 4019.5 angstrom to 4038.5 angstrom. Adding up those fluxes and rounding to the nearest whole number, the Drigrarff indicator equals 146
